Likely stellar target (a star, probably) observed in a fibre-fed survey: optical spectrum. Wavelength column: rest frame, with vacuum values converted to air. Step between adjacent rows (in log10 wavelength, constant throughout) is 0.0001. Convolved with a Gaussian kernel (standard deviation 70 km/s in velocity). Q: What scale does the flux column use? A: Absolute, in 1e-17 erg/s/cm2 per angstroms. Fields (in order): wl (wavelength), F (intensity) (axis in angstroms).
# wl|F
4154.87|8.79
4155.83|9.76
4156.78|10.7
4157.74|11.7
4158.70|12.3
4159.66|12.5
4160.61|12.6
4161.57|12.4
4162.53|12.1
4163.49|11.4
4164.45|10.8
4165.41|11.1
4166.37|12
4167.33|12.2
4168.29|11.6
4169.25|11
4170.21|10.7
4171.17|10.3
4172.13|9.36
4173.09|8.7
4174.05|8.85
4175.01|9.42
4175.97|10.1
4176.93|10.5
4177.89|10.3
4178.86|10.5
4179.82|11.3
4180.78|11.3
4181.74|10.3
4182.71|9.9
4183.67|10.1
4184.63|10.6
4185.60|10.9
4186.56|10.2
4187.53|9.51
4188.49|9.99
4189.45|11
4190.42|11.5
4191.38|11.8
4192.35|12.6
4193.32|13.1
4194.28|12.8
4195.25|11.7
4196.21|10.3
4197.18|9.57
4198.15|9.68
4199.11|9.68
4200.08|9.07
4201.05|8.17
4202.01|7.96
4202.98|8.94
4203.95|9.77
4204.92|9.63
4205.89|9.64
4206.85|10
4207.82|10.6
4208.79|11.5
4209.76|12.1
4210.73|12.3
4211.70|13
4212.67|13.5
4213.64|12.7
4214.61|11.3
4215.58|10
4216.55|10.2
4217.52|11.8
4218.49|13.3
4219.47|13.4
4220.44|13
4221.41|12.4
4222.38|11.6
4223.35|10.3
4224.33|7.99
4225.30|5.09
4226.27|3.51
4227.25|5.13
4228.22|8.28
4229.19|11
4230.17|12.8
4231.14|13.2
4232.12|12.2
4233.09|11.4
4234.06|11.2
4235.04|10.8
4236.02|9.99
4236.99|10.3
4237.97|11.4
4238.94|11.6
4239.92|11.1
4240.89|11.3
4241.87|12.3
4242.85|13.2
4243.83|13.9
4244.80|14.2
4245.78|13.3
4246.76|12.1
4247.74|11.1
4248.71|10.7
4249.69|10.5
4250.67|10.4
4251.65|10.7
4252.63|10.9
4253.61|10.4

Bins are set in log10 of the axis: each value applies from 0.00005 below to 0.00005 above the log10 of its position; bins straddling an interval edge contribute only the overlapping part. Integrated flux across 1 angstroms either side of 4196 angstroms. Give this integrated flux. 21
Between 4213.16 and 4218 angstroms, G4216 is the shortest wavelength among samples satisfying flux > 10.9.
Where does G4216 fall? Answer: 4213.64 angstroms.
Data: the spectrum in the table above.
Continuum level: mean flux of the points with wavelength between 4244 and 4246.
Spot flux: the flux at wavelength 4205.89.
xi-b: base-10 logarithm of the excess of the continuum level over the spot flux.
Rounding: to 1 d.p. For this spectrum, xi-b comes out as 0.6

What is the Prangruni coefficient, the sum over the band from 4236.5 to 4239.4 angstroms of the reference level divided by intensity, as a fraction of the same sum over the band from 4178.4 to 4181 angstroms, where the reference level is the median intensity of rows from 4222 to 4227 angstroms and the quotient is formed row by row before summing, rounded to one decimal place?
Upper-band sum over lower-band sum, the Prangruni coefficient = 1.0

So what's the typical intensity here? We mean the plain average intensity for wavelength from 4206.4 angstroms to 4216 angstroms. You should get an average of 11.7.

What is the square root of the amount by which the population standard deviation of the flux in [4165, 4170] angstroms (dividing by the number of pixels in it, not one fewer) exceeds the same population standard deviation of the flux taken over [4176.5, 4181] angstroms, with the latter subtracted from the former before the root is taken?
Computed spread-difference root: 0.21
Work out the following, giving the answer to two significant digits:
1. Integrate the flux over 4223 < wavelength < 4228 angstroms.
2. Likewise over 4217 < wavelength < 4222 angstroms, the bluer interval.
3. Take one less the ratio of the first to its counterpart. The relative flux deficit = 0.50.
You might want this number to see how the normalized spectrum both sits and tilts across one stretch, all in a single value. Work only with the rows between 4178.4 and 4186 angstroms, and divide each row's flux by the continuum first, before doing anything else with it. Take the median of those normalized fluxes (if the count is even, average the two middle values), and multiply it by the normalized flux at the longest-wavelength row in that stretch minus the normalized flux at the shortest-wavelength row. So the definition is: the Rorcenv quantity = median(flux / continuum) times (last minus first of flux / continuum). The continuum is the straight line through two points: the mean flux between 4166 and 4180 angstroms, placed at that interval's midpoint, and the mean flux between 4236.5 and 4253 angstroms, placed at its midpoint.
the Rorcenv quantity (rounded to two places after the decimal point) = 0.03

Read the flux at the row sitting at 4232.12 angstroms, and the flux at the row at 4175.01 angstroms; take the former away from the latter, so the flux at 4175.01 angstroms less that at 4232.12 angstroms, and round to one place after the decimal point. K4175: -2.8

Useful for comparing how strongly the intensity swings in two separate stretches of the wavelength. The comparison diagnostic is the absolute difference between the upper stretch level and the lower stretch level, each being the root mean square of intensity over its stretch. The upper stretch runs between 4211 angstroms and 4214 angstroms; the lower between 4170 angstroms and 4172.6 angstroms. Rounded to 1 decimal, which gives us 2.9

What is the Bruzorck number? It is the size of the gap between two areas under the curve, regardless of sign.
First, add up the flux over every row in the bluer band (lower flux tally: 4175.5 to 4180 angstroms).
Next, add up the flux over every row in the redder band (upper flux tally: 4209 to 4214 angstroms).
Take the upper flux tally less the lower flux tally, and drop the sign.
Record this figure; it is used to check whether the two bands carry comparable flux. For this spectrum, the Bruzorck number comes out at 11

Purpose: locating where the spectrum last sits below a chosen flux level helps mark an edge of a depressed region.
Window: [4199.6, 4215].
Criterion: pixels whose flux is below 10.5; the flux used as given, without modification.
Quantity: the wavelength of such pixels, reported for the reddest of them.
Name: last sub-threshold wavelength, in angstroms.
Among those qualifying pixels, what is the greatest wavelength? 4206.85 angstroms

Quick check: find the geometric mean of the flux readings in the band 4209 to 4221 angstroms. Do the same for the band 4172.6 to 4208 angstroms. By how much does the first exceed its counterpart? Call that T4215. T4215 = 2.0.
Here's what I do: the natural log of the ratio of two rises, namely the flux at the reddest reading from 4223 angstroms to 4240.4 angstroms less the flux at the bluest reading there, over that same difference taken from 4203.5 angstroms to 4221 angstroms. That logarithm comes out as -1.4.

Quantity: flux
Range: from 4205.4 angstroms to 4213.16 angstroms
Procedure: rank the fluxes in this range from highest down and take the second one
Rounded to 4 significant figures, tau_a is 13.00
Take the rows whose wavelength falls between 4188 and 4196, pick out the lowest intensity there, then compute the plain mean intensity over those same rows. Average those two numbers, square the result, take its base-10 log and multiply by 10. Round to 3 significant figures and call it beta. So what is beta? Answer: 20.7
